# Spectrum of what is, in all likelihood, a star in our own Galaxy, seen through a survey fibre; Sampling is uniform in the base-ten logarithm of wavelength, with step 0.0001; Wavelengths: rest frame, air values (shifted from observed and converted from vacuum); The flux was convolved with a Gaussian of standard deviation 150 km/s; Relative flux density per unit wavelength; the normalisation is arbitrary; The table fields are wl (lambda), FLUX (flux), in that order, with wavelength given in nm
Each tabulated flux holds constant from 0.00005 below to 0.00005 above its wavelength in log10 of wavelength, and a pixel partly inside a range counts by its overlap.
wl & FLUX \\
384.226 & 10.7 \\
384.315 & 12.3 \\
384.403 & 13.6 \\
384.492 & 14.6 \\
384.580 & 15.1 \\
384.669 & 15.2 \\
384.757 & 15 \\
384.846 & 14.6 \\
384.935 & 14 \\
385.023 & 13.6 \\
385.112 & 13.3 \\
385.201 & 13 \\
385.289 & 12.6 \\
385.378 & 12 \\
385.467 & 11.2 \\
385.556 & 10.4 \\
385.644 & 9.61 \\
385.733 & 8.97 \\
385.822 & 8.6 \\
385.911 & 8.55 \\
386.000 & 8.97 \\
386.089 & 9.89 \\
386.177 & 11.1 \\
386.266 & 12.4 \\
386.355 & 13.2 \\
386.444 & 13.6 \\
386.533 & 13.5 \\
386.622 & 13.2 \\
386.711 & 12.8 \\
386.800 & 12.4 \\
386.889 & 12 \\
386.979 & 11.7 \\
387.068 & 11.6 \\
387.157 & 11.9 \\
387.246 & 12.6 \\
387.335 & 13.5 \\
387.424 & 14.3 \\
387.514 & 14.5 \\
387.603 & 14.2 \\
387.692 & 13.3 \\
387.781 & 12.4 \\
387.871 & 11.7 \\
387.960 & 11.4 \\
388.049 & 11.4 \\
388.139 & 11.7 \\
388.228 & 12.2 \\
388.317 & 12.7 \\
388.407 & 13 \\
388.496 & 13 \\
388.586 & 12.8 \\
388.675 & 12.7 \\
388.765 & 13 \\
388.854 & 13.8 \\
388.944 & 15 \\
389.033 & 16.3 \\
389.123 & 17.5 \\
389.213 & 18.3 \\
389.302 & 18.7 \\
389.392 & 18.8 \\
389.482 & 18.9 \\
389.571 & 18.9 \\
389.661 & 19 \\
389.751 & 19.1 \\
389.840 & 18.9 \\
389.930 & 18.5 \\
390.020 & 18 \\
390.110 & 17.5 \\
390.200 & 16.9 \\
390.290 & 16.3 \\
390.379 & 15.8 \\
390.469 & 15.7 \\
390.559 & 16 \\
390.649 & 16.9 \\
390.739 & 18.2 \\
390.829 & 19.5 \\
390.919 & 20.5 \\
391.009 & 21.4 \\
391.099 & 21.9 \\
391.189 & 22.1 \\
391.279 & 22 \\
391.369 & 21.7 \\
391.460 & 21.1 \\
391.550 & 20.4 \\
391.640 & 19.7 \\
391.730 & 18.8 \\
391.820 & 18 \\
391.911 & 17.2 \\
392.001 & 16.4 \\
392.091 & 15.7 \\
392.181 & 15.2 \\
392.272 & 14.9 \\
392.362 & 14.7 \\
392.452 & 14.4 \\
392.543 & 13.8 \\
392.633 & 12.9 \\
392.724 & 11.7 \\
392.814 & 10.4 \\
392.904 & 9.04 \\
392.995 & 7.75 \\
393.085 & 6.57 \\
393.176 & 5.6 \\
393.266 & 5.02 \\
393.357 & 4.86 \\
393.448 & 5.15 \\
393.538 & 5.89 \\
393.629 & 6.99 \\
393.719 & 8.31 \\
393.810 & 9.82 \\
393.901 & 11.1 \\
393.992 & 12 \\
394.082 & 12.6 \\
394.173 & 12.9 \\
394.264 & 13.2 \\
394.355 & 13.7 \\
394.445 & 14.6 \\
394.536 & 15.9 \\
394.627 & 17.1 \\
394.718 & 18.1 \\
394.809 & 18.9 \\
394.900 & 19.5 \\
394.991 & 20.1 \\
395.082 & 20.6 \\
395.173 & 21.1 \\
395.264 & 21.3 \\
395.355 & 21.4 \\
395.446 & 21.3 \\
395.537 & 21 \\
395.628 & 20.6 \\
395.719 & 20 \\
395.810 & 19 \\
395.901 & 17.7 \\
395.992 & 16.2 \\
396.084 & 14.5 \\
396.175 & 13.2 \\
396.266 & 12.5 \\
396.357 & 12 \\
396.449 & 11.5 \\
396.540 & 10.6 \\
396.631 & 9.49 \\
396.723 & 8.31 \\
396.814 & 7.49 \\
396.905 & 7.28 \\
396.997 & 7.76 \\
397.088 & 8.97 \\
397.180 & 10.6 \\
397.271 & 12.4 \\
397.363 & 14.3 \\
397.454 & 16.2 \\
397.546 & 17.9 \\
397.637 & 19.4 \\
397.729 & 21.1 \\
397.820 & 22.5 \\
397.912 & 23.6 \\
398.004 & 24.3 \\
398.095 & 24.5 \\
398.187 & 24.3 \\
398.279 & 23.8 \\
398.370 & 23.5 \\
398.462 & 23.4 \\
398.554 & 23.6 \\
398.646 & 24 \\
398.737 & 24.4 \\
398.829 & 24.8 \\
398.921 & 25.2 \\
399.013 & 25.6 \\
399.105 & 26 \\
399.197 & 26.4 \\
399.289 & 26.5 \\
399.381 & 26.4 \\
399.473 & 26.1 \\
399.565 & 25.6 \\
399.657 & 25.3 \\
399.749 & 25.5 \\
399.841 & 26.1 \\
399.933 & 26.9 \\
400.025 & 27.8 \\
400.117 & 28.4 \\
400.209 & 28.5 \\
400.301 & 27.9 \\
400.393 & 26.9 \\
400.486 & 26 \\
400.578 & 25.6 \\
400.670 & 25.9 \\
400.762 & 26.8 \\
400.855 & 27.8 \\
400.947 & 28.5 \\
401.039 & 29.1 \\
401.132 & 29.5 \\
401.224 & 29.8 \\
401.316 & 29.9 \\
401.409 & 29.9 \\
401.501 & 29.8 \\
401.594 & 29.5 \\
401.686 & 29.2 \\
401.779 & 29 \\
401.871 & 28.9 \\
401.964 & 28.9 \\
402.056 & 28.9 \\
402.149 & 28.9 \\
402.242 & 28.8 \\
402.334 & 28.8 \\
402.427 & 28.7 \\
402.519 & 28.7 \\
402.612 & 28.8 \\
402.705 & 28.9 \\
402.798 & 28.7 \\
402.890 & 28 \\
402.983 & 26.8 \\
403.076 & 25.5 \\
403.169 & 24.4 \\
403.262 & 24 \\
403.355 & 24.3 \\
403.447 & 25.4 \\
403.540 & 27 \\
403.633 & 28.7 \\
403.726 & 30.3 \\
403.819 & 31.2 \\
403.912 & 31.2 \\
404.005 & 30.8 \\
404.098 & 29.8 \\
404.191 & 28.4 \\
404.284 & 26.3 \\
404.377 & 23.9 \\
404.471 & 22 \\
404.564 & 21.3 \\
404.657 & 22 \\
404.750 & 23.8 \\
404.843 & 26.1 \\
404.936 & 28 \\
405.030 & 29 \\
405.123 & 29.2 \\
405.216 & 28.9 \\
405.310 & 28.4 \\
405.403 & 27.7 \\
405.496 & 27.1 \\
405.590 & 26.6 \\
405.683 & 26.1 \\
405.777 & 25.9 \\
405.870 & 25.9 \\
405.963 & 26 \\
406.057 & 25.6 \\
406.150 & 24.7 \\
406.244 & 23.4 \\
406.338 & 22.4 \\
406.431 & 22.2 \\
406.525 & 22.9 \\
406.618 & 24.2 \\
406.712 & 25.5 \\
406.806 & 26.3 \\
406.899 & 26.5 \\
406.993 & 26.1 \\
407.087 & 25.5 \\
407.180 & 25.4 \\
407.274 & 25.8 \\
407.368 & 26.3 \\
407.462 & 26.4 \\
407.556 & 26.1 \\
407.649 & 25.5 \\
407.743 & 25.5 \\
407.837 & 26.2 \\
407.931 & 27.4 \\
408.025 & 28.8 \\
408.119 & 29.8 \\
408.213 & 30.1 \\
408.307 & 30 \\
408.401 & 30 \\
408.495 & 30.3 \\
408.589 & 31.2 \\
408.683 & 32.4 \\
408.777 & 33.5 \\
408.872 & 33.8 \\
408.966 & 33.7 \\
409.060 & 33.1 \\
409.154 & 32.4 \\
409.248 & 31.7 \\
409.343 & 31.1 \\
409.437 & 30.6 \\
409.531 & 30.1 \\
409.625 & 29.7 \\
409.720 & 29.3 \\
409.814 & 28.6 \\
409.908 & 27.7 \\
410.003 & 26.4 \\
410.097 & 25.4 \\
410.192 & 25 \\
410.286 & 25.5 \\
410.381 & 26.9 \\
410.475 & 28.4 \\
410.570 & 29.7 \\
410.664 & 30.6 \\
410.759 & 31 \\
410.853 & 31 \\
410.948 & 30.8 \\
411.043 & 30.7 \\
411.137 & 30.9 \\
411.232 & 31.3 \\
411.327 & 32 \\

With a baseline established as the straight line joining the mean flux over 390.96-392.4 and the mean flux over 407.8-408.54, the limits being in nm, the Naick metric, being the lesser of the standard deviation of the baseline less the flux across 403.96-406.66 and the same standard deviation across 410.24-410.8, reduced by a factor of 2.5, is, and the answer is 0.8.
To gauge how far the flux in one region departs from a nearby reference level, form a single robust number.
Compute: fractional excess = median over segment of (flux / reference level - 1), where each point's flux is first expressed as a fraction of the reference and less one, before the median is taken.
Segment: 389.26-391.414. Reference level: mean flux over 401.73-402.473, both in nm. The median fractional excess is -0.35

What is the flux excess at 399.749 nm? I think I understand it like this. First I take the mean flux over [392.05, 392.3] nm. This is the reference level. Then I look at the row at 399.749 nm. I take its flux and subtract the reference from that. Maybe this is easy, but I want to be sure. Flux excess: 10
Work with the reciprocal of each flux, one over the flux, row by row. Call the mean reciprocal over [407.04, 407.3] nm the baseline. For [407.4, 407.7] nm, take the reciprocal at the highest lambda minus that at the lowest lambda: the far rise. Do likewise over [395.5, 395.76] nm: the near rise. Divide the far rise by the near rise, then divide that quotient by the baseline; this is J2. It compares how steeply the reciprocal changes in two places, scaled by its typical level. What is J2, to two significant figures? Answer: 14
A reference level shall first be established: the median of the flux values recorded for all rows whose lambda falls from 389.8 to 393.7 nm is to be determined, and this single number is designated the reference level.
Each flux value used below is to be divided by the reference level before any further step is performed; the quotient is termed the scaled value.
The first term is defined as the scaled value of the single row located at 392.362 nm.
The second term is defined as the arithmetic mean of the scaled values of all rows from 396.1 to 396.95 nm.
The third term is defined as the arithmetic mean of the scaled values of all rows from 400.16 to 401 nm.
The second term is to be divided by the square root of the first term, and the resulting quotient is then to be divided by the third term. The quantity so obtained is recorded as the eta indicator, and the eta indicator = 0.40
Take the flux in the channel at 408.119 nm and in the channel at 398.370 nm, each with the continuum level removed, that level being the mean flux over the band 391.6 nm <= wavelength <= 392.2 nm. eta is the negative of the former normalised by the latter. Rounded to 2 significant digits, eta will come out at -2.0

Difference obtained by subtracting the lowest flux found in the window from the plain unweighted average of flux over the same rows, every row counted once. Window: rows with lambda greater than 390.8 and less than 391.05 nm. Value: 1.0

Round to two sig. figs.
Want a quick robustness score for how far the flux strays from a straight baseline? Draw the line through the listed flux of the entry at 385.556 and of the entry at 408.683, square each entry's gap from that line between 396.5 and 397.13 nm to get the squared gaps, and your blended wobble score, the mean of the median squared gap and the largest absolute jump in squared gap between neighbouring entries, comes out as 96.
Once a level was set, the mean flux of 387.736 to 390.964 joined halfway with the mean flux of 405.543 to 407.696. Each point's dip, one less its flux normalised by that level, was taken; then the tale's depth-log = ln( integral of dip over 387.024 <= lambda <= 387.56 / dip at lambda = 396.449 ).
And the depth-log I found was -0.8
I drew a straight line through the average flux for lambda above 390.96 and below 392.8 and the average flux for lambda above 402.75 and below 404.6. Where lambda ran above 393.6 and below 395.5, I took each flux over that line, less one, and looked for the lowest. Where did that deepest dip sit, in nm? 393.629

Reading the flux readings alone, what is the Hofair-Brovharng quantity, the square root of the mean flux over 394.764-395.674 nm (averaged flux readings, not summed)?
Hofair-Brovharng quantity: 4.5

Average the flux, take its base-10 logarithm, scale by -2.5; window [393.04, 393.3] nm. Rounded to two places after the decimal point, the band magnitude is -1.90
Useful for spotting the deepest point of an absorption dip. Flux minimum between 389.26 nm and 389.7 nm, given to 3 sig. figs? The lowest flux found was 18.7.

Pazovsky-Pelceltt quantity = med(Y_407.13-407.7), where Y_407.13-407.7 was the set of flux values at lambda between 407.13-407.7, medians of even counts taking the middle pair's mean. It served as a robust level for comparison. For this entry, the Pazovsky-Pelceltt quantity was 26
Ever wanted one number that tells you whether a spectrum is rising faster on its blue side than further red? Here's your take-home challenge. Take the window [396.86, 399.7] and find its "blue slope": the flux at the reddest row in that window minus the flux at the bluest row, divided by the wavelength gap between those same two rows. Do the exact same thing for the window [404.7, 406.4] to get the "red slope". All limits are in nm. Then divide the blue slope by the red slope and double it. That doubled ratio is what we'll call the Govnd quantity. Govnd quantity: -15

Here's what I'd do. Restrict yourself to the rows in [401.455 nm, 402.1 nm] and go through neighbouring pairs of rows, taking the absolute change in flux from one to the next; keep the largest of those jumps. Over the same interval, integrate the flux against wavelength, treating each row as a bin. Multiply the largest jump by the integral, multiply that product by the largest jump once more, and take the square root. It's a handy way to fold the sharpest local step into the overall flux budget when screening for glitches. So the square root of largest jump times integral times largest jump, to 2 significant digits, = 1.3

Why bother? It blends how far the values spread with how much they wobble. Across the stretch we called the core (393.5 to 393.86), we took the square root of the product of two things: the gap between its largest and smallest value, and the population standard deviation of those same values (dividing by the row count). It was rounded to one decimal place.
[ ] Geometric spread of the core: 2.4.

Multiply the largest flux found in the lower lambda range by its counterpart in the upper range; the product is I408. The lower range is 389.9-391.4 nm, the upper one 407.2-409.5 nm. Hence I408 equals 747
